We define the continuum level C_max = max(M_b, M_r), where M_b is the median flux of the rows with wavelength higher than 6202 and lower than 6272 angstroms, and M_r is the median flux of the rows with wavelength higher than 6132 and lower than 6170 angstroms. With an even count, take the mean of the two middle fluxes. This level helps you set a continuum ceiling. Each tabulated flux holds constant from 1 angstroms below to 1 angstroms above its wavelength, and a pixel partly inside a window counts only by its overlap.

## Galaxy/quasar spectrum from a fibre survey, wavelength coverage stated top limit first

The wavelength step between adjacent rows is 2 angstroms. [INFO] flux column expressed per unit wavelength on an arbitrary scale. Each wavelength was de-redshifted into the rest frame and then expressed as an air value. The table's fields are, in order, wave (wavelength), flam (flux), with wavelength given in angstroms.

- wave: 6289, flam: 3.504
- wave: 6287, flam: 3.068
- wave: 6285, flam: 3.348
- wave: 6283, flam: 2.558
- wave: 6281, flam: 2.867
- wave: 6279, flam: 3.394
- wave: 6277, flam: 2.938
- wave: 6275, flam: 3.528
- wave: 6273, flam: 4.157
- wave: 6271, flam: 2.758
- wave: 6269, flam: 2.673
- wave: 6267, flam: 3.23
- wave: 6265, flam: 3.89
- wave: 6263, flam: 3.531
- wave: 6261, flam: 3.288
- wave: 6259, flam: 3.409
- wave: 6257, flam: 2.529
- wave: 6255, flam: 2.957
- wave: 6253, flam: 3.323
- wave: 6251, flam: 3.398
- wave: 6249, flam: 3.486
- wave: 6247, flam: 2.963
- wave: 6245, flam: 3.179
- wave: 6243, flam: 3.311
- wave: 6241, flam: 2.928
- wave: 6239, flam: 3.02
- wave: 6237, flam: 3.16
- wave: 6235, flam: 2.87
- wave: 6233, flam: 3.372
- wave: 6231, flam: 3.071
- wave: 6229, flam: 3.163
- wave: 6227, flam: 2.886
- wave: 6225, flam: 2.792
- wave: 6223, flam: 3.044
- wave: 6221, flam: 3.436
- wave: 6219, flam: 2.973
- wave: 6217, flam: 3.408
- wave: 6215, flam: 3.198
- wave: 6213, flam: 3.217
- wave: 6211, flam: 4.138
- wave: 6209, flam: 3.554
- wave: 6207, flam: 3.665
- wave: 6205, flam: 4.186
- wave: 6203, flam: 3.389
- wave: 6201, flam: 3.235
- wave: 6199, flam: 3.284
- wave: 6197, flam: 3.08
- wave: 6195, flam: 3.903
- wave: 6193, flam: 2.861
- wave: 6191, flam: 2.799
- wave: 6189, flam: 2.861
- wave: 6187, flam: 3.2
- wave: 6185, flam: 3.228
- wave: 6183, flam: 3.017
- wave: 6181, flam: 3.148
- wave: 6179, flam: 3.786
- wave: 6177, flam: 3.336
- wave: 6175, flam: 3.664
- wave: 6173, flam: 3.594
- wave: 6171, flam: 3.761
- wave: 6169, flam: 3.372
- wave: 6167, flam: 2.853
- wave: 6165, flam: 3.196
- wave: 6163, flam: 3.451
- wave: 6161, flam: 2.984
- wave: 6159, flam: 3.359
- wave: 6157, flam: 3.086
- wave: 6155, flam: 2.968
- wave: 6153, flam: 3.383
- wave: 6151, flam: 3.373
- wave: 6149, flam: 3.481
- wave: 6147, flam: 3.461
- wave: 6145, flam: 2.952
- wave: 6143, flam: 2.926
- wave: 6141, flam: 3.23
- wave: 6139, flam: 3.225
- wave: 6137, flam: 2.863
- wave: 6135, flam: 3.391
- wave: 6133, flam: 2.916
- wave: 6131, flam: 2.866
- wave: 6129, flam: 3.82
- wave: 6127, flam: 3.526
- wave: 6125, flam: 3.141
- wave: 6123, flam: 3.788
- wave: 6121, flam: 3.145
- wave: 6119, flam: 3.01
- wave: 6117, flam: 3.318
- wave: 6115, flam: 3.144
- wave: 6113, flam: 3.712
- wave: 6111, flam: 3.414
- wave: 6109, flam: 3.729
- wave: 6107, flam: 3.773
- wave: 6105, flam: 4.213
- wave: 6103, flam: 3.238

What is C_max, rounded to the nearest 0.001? 3.225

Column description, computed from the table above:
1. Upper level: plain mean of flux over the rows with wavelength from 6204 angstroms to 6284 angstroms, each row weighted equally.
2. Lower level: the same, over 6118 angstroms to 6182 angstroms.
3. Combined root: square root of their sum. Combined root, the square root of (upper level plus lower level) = 2.55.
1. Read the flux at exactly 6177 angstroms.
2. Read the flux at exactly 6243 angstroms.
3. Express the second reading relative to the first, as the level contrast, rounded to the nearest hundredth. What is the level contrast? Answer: 0.99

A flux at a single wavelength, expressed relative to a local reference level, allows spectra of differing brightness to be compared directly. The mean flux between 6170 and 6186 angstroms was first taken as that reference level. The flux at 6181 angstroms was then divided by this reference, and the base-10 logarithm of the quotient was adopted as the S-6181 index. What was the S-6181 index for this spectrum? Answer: -0.04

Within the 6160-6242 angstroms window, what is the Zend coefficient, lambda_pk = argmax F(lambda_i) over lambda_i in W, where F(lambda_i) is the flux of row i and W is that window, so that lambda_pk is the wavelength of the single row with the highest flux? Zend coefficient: 6205 angstroms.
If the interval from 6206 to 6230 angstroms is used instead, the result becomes 6211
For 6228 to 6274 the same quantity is 6273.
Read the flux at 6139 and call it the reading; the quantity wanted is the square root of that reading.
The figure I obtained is 1.80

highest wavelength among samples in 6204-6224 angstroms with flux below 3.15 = 6223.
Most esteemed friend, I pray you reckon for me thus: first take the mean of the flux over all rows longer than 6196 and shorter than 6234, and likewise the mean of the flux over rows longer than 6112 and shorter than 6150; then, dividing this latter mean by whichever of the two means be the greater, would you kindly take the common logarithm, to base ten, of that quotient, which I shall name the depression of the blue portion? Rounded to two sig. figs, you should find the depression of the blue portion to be -0.0082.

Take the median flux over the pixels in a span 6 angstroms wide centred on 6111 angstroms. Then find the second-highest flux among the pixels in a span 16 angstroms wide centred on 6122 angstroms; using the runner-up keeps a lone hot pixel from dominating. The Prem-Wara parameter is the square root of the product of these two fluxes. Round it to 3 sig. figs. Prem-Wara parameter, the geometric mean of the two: 3.75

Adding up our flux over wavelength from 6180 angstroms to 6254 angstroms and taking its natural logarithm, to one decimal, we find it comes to 5.5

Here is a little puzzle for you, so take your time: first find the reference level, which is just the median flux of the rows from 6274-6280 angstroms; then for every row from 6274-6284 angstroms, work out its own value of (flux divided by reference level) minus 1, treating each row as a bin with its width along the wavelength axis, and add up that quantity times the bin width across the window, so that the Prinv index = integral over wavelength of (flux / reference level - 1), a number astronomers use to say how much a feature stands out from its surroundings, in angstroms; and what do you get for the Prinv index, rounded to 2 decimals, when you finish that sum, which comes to -0.99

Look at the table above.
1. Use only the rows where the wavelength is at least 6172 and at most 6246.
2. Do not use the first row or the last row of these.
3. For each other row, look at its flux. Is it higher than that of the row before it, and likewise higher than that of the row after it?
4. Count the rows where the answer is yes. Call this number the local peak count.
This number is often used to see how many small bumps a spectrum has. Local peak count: 13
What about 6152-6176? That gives 3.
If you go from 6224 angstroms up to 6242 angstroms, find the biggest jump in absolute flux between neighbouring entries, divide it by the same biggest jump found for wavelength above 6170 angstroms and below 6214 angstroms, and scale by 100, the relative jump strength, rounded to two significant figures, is 48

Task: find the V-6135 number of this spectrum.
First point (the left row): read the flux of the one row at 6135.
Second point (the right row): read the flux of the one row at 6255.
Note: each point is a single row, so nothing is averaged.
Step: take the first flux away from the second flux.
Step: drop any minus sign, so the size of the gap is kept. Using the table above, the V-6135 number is 0.43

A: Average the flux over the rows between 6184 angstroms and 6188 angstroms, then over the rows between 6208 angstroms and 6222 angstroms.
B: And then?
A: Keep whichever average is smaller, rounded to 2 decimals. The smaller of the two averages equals 3.21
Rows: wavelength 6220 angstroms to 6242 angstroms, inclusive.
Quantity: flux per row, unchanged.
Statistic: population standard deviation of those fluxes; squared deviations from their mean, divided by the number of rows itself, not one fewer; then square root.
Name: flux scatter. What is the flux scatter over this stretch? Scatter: 0.19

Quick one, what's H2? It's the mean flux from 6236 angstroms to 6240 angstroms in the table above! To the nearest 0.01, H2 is 3.09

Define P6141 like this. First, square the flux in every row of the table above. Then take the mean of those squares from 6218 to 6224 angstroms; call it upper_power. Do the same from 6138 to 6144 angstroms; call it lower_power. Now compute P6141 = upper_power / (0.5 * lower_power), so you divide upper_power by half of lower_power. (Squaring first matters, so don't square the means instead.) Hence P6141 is 2.04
